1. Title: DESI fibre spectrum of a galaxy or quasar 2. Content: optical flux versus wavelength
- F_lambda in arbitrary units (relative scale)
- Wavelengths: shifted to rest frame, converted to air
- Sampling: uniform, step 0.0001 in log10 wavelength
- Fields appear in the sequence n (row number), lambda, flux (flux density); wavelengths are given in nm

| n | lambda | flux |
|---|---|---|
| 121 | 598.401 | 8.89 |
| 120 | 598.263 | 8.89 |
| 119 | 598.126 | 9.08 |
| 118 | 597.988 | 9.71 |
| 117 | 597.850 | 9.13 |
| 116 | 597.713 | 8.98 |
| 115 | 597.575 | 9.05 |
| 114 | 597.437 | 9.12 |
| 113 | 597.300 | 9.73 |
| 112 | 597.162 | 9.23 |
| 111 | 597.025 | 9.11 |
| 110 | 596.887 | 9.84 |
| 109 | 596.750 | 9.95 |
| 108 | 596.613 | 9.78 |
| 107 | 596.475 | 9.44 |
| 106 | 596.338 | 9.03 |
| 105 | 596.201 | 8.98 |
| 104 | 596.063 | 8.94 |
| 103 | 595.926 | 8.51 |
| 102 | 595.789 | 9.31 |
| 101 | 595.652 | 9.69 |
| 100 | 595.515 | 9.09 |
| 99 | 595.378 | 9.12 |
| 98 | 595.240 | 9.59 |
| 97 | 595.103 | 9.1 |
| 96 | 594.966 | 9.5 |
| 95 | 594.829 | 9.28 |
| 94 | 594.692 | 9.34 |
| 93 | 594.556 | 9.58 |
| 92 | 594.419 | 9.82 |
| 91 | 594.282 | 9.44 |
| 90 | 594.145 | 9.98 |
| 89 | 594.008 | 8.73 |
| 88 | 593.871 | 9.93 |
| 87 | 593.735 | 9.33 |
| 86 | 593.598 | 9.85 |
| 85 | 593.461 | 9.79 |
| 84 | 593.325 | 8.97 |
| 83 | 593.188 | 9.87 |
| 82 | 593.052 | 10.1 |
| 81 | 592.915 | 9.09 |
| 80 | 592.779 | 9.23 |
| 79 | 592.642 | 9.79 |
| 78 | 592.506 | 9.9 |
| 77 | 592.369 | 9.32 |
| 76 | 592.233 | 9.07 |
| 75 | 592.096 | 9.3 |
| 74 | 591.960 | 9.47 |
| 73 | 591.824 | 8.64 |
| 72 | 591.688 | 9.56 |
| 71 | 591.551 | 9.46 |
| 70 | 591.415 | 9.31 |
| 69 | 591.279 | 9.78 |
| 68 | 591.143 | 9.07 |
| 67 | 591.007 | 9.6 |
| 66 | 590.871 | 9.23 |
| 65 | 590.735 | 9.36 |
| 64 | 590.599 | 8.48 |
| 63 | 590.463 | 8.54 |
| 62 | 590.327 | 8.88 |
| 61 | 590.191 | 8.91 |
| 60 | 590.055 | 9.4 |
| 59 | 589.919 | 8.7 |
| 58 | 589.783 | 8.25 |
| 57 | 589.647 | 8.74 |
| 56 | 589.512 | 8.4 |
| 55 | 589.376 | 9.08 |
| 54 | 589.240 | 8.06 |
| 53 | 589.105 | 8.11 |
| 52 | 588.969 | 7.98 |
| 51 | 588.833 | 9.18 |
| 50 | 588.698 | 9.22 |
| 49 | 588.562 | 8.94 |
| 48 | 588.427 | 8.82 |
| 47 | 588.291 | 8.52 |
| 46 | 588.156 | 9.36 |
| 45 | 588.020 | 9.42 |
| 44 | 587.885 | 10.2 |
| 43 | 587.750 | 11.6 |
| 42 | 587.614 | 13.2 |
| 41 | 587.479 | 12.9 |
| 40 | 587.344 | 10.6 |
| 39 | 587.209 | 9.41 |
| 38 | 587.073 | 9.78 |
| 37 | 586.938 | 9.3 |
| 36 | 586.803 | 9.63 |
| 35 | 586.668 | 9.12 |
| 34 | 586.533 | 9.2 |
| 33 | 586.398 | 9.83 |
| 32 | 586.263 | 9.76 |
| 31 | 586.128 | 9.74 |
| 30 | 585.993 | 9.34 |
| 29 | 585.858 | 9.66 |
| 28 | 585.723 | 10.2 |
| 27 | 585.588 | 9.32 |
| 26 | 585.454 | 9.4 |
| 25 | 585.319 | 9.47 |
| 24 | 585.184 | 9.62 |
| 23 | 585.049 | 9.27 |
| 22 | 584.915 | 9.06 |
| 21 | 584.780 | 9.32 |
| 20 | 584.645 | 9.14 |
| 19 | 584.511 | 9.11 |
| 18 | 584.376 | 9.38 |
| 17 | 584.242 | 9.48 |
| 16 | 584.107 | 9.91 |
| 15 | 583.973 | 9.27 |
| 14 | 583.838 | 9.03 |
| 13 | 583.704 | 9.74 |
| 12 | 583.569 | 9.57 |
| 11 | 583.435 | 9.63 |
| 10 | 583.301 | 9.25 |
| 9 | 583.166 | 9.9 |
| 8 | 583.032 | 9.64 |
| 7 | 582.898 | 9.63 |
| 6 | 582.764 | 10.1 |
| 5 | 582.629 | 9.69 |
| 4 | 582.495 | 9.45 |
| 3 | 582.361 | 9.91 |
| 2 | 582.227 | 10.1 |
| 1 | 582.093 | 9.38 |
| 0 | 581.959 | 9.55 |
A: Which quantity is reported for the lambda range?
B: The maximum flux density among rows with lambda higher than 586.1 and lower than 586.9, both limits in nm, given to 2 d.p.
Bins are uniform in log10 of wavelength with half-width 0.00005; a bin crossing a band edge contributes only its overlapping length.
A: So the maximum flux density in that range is 9.83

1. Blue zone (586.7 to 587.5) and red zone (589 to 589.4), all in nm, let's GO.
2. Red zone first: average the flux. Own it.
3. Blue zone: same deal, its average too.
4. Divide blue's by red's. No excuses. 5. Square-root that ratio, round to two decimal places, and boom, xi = 1.10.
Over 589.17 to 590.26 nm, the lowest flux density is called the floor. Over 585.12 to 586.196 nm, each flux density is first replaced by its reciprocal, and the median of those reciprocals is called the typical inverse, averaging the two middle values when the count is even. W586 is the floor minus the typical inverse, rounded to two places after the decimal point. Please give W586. 7.96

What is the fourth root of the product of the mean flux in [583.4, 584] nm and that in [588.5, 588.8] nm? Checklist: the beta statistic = 3.04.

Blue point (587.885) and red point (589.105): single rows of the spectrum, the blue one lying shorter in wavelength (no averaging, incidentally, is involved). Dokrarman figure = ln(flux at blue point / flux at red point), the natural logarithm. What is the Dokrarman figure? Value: 0.23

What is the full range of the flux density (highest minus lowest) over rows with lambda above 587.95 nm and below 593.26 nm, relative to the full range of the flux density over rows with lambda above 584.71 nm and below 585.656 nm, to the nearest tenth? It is 3.8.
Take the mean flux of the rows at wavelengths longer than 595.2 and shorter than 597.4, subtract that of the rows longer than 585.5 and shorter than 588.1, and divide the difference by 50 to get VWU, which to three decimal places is -0.016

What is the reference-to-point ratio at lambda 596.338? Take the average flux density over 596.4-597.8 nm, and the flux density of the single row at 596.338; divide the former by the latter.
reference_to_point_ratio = 1.04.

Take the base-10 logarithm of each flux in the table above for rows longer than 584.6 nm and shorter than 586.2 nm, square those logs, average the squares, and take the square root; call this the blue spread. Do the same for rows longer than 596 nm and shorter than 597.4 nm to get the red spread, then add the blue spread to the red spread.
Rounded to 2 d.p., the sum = 1.95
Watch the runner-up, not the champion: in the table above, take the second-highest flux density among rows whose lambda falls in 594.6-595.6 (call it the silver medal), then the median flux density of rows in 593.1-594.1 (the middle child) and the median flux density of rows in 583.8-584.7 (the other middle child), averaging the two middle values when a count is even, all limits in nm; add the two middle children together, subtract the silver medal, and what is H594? 9.6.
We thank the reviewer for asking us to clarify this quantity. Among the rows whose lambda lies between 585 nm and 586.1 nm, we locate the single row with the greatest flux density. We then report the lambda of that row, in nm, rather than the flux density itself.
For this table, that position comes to 585.723 nm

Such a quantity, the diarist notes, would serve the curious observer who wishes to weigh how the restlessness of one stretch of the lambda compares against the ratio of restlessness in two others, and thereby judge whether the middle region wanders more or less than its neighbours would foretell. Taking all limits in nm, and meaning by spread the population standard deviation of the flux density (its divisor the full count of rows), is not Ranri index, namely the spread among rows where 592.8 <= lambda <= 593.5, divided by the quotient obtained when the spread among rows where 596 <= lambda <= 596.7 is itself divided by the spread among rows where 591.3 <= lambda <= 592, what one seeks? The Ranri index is 0.46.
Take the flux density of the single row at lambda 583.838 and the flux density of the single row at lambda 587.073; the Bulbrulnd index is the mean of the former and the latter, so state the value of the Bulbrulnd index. 9.4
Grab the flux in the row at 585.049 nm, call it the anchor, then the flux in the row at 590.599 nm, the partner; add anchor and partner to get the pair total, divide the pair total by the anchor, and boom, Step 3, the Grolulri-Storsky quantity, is 1.91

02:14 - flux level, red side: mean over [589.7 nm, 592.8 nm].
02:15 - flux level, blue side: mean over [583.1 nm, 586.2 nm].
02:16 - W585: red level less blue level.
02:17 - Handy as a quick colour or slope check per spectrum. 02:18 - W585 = -0.29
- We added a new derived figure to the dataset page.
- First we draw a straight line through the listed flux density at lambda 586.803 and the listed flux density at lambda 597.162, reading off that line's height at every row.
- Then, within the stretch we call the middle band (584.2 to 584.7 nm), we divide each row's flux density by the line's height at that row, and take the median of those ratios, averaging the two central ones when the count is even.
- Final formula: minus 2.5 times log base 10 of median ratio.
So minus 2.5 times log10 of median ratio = 0.052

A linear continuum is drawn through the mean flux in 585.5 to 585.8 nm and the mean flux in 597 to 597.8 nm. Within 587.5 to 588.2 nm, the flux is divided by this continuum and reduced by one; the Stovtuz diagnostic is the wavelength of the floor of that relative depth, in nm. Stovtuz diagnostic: 588.156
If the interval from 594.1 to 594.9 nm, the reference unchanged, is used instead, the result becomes 594.829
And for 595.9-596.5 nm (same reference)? 595.926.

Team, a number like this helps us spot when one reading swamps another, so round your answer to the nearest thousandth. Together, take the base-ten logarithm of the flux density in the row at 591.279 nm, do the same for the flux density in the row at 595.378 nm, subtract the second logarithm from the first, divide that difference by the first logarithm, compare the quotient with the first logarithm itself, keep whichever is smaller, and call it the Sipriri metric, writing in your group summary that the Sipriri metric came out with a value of 0.031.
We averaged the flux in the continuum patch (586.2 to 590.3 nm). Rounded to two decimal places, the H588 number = 9.45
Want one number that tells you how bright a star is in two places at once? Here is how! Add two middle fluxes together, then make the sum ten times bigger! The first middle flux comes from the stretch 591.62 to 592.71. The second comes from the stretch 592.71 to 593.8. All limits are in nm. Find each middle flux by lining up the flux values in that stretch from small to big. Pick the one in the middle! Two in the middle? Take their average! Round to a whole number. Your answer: 190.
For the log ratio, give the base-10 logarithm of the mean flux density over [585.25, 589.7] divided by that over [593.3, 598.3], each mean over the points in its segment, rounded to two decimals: 0.01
